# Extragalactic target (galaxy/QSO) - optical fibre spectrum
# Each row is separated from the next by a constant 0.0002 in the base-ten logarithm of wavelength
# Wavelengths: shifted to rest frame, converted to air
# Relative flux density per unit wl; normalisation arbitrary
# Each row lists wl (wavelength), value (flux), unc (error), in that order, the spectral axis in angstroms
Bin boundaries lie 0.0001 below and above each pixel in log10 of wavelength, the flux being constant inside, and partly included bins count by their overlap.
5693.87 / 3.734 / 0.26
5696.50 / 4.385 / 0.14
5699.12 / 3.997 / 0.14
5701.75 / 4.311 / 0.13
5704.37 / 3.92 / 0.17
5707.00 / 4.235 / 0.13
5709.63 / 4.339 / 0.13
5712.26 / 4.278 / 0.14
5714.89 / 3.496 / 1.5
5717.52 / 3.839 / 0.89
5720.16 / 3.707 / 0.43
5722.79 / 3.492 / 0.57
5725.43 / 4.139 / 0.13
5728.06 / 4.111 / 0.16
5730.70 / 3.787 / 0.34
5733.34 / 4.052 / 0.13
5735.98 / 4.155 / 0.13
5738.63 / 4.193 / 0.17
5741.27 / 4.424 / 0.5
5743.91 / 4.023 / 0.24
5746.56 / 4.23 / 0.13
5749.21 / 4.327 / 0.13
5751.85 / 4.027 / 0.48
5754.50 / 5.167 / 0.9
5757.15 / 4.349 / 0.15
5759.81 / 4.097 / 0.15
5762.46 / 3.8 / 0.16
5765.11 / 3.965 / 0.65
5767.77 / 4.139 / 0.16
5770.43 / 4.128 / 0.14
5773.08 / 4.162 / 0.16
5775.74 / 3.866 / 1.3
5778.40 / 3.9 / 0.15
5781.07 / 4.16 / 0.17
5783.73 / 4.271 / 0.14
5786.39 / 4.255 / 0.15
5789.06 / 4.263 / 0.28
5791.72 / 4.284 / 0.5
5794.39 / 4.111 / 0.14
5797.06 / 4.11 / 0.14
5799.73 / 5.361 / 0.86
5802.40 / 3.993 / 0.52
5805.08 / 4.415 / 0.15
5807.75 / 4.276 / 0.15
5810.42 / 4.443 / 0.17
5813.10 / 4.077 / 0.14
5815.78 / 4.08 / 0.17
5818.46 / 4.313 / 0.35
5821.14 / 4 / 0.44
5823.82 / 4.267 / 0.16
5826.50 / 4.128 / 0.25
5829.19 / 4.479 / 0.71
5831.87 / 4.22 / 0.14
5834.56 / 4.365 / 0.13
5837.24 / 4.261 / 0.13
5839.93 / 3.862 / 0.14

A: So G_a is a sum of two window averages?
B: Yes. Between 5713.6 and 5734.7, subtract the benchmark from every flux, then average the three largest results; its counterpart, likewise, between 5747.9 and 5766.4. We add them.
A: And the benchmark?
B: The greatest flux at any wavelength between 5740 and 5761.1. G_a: -1.62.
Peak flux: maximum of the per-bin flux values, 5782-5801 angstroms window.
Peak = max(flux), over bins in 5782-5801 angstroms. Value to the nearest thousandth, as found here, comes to 5.361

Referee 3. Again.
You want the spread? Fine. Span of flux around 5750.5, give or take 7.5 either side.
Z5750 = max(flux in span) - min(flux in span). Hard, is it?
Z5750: 1.1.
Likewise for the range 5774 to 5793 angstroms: 0.4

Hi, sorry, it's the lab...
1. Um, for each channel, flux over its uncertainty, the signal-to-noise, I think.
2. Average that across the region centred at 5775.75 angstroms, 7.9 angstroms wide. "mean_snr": 18.3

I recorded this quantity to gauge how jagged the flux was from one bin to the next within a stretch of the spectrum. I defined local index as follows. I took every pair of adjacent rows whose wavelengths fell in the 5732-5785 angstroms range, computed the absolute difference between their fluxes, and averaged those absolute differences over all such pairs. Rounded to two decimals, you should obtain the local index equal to 0.26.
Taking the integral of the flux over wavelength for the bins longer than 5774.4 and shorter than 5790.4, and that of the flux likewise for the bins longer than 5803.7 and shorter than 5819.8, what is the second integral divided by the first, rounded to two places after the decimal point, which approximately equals 1.04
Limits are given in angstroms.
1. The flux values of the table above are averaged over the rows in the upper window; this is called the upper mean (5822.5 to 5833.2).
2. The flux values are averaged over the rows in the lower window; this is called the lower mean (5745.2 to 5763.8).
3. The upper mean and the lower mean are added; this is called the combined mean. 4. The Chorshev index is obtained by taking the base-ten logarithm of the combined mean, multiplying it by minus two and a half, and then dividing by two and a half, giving -0.932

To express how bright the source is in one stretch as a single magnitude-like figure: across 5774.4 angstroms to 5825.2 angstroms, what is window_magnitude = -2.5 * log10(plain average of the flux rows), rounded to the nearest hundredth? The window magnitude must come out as -1.57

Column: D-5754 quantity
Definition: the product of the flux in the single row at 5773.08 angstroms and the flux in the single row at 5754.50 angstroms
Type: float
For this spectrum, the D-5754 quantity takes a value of 21.5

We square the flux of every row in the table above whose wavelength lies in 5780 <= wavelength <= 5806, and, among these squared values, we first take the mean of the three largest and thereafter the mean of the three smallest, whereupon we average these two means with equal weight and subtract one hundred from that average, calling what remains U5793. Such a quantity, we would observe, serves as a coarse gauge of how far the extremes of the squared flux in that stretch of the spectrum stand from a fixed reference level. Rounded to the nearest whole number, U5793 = -81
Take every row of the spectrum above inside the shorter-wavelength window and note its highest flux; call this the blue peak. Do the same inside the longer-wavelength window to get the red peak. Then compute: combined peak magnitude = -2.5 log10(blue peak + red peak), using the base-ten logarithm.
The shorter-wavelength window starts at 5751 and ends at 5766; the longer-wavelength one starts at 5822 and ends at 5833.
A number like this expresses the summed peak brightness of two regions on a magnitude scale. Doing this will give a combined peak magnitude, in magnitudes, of -2.46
